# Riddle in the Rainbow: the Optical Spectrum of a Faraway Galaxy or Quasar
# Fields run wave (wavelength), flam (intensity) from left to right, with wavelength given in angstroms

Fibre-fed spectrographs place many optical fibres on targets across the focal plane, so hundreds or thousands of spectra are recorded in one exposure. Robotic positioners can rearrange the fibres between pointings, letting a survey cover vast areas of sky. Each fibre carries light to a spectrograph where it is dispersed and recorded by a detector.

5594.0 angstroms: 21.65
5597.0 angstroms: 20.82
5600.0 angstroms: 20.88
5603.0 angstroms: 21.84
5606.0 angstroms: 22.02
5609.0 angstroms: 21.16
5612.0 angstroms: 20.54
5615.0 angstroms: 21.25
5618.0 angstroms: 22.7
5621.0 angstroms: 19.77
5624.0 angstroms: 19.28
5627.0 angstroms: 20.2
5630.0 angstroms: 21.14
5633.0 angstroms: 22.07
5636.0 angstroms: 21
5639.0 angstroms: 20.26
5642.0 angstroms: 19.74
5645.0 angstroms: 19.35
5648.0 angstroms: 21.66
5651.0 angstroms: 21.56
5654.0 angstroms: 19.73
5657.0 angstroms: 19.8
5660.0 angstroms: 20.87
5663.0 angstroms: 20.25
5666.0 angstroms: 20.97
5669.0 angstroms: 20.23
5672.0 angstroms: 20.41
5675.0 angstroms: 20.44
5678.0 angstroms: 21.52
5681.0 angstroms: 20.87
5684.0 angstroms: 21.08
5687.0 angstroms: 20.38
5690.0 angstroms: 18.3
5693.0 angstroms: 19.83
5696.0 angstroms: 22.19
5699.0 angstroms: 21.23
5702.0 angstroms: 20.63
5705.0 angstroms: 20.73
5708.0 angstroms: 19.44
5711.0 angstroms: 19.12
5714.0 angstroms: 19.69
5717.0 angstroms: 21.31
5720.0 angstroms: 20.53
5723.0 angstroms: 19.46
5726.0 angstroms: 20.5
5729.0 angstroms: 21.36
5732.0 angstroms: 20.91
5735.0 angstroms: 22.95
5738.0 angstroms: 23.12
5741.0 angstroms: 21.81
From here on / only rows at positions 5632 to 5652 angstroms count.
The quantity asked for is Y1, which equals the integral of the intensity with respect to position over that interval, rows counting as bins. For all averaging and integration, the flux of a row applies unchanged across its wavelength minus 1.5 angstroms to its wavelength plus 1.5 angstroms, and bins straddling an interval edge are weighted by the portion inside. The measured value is 415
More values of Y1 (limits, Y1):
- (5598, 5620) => 471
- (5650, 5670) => 409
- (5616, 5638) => 459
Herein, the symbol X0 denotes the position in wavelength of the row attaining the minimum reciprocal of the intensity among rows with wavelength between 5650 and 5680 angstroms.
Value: 5651.0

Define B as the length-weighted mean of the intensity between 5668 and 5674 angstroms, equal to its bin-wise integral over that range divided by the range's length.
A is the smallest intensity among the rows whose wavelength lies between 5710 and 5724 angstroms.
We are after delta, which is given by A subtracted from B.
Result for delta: 1.22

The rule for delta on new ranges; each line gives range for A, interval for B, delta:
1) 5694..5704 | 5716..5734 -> 0.09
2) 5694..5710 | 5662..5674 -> 1.03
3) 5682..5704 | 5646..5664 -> 2.32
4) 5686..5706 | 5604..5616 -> 2.97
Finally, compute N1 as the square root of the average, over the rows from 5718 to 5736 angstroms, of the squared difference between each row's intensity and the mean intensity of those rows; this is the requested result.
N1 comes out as 1.1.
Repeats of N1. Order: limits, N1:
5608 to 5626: 1.1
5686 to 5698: 1.4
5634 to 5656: 0.9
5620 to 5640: 0.9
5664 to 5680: 0.5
